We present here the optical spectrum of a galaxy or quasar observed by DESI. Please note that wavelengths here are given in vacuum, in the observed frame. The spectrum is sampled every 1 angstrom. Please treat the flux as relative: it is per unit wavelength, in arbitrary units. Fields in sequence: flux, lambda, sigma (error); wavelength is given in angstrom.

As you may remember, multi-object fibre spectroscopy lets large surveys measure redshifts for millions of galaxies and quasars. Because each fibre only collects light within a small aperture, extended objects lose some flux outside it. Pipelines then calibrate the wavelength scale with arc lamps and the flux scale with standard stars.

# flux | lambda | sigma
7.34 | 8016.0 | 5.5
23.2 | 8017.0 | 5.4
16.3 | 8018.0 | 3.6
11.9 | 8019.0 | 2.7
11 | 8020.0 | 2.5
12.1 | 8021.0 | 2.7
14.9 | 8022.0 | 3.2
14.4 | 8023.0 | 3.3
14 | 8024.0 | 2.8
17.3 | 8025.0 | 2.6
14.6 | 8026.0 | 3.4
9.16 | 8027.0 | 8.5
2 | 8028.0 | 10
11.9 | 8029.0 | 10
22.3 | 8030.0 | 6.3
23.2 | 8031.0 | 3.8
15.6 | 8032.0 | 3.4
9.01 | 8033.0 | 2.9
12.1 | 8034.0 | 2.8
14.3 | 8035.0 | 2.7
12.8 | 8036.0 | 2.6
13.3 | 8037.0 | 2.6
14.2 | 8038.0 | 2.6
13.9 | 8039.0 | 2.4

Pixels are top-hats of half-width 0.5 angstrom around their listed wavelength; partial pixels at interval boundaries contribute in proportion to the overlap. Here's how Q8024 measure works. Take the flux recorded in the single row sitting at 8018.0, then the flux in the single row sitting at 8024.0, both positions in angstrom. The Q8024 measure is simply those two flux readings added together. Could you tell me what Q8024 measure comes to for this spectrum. 30.3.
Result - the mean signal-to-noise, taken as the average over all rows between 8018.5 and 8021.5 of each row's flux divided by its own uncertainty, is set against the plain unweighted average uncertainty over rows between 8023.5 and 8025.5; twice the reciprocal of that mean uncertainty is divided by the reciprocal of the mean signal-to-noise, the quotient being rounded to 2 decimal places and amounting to 3.28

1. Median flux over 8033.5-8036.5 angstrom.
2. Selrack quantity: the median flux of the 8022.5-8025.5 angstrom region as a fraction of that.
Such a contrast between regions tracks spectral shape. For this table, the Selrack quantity 1.1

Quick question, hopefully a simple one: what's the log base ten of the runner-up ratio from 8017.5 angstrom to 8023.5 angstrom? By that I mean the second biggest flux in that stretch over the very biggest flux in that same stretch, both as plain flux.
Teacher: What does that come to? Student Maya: -0.04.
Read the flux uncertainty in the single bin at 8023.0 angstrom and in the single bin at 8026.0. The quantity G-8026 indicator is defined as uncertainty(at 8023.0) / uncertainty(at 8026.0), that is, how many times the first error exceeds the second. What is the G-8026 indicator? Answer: 0.97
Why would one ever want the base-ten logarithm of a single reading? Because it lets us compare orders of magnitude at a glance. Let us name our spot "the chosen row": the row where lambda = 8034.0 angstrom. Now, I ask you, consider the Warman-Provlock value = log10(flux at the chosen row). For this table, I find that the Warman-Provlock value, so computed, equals 1.08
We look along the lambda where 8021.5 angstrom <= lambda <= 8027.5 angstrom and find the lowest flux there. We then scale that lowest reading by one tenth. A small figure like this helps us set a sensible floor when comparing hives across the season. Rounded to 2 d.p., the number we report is 0.92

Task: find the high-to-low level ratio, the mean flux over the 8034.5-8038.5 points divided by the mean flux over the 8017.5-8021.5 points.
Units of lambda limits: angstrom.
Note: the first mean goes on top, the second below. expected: 1.06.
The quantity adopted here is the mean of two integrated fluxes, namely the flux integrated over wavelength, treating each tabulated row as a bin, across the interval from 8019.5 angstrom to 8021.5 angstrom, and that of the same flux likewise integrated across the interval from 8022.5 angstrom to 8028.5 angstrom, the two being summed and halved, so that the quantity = 47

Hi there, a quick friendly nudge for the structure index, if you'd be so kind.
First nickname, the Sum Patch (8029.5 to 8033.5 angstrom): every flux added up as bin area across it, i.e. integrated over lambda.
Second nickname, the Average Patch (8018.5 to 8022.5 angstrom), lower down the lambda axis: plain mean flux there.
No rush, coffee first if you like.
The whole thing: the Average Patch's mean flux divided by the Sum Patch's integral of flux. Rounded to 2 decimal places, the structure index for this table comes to 0.18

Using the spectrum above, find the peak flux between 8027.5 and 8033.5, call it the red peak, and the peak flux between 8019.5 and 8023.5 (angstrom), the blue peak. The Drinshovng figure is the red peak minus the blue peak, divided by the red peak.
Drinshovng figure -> 0.36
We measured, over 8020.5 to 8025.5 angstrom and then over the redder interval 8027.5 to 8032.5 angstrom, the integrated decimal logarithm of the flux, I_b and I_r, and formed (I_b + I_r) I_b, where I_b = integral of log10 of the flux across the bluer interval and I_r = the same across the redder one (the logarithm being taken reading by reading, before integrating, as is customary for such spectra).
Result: 64.3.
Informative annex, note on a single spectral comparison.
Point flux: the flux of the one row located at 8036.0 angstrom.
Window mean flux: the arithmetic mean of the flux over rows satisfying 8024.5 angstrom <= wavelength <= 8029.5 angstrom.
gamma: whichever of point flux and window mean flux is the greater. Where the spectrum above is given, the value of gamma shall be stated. 13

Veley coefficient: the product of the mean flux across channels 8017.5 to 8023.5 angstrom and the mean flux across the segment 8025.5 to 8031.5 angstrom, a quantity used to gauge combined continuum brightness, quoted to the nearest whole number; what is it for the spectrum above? 186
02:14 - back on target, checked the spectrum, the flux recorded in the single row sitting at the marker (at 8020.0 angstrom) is 11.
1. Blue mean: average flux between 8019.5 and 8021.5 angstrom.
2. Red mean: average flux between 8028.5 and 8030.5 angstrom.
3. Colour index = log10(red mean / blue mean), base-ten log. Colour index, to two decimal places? 0.17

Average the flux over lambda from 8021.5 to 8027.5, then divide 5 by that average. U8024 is 0.36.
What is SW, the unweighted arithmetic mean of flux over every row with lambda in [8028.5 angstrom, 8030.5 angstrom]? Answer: 17.1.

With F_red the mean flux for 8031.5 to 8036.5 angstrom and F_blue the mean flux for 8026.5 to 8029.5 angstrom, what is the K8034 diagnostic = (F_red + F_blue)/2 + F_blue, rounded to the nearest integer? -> 18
